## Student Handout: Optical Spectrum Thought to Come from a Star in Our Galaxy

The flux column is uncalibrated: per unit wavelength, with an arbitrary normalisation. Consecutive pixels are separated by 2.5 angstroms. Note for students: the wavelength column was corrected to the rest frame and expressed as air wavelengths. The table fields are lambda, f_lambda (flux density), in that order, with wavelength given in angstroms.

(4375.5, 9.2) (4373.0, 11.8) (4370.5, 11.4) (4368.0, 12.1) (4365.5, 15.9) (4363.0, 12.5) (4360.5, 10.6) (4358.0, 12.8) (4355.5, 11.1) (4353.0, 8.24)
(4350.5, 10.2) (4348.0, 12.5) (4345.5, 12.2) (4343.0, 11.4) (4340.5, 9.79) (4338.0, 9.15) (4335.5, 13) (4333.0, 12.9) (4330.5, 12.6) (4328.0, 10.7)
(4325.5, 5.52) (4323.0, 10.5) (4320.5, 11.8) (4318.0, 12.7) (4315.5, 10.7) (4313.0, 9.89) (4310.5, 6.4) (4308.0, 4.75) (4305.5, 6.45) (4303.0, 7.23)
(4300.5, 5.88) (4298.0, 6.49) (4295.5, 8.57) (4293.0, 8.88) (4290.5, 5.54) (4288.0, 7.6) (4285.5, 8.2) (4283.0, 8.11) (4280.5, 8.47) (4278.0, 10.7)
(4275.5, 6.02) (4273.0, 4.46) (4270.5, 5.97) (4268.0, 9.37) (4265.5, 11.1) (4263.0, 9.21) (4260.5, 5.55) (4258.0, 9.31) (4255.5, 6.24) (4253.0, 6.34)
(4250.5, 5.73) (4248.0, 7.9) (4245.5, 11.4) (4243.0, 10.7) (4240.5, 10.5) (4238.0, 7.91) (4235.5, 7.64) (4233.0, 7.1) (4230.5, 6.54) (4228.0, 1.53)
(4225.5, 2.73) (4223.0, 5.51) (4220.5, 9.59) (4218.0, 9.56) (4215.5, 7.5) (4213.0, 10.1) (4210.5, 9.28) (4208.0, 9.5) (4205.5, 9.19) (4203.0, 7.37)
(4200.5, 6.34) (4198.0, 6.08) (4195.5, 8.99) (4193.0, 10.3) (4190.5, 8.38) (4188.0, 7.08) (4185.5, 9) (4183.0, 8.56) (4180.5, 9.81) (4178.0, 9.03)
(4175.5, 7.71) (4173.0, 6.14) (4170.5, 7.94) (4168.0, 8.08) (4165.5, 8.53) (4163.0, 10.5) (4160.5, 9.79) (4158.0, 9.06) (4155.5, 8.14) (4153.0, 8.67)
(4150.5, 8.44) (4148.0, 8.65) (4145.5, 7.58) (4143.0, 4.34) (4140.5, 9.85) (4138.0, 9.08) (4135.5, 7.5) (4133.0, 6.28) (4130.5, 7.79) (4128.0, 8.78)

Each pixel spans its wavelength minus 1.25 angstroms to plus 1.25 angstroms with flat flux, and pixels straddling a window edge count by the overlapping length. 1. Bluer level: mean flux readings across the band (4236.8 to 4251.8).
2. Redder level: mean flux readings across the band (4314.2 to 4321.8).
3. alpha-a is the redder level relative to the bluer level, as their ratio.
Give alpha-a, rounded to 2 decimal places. 1.30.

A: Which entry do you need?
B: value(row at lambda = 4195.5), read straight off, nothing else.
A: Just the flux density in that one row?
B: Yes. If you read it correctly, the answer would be 8.99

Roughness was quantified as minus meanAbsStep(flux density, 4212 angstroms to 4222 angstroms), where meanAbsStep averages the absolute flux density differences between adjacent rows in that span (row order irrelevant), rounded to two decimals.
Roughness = -1.56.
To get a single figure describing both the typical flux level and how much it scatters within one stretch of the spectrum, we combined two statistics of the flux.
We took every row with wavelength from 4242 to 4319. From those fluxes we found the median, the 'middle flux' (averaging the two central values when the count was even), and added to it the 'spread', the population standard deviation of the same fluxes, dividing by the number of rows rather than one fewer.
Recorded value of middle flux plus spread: 10.0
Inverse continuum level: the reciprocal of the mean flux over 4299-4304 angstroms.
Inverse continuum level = 0.153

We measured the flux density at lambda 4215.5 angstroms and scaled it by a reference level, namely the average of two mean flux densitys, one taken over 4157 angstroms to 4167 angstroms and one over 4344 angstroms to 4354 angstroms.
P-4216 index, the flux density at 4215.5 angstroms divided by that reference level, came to 0.74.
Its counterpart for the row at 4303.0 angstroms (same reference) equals 0.71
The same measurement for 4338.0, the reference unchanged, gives 0.90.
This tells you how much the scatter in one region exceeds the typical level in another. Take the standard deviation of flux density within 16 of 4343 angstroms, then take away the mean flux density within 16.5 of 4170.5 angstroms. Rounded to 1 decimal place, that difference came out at -7.1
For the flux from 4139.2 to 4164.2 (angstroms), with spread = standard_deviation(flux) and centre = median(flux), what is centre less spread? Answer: 7.0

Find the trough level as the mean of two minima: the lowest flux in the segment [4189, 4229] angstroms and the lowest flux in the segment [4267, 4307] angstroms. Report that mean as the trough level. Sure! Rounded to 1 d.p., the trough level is 3.0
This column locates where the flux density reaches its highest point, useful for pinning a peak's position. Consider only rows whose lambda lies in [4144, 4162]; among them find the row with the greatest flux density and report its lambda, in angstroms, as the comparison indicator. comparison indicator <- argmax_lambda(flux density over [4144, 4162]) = 4160.5 angstroms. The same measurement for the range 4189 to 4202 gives 4193.0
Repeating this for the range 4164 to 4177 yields 4165.5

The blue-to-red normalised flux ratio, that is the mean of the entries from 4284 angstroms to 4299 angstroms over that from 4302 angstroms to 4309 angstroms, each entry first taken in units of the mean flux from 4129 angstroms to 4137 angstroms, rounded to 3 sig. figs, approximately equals 1.23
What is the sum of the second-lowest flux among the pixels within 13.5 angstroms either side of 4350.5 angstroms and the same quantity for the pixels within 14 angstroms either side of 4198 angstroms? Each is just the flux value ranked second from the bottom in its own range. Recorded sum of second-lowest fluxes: 15.5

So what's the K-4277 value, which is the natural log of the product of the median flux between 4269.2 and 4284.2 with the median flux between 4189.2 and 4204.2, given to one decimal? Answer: 4.0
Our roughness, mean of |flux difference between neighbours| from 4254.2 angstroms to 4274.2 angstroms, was 2.72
